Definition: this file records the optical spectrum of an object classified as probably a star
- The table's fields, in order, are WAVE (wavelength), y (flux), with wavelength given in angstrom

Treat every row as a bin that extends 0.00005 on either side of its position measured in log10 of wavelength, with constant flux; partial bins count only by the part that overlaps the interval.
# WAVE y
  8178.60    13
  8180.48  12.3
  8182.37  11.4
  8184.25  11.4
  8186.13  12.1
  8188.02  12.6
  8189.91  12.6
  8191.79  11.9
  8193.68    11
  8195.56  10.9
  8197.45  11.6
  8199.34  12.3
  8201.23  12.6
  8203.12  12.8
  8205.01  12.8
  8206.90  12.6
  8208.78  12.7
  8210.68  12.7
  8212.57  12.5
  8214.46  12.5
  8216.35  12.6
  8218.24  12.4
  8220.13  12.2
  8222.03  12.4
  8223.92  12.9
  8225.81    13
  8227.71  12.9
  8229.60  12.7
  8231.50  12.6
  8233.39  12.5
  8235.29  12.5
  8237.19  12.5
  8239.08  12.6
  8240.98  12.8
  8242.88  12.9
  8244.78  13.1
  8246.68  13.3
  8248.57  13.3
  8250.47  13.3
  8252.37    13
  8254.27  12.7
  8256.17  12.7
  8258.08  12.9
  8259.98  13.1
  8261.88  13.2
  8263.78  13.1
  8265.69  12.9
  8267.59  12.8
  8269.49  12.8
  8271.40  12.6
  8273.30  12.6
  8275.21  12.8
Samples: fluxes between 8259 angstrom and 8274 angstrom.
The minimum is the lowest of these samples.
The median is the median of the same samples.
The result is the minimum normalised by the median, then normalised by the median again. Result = 0.0763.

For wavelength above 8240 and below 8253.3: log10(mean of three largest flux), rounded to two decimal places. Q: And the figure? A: 1.12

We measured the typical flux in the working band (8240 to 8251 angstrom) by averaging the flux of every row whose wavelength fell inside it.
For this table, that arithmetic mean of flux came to 13.1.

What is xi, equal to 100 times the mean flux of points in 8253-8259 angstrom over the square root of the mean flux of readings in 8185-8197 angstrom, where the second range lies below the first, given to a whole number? 371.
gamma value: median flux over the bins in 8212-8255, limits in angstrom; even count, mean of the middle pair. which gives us 12.7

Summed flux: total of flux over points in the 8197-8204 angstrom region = 49.3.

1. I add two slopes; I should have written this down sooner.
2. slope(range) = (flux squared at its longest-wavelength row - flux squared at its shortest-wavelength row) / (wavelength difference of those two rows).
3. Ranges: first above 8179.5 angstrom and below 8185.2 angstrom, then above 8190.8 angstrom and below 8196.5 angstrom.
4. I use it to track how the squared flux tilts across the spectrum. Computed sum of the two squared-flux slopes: -12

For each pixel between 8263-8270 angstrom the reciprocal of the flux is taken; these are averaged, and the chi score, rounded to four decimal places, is 0.0775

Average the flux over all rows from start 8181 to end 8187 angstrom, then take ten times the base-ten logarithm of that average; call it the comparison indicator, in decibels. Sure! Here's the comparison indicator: 10.7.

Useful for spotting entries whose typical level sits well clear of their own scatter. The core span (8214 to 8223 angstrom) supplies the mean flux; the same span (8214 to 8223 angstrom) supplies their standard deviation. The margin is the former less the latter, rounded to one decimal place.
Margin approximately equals 12.3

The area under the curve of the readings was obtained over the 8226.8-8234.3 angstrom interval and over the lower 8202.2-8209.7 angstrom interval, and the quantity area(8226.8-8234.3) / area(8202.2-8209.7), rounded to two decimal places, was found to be 1.00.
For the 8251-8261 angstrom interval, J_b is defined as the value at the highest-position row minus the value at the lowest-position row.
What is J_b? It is 0.10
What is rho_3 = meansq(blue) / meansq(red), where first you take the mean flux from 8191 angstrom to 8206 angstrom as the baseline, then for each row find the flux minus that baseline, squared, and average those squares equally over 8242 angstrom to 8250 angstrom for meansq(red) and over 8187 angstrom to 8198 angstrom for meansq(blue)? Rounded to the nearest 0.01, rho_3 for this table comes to 0.37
